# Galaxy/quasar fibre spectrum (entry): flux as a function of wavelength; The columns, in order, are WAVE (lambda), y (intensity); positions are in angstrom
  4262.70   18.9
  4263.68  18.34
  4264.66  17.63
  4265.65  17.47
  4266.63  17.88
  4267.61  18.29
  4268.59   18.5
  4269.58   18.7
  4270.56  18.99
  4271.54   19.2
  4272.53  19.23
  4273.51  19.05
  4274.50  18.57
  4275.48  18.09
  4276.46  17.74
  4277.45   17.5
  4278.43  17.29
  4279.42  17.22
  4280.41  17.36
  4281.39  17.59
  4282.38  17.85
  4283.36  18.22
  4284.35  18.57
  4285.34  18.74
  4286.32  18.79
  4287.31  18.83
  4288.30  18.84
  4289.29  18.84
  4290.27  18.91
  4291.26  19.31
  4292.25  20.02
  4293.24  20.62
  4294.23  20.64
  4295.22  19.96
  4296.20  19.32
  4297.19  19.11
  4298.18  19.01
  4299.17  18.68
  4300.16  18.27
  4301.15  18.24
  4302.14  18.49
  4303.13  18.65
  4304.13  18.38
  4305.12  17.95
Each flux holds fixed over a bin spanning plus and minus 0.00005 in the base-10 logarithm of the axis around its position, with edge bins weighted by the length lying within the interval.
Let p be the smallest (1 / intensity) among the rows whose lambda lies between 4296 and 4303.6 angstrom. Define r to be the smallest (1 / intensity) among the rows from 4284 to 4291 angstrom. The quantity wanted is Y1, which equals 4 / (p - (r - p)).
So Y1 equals 79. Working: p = 0.0518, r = 0.053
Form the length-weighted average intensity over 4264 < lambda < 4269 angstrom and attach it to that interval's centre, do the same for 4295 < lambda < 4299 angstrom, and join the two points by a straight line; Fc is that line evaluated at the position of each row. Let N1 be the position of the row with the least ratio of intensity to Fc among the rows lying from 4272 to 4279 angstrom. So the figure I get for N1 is 4278.43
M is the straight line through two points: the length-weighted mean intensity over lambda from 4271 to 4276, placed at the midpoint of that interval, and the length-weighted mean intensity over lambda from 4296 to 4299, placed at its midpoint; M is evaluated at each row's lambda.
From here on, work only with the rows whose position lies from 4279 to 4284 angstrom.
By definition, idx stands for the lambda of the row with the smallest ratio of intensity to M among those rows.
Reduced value 4279.42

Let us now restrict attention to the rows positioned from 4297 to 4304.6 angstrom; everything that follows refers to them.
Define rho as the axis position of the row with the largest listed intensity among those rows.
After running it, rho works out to 4297.19 angstrom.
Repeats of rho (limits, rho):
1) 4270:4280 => 4272.53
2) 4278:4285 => 4284.35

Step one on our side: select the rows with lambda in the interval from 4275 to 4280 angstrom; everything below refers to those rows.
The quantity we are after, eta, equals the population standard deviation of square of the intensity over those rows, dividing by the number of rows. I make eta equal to 11.2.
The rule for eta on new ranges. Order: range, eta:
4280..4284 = 11.4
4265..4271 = 18.5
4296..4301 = 13.8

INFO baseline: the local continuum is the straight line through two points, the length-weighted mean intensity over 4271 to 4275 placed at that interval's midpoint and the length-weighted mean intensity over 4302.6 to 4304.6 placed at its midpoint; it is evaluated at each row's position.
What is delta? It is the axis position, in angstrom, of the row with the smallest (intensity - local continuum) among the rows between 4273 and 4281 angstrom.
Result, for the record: 4279.42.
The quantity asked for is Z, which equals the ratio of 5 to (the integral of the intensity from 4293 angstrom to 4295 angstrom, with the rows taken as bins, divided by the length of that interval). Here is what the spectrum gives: 0.244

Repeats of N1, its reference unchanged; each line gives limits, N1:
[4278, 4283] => 4279.42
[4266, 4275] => 4266.63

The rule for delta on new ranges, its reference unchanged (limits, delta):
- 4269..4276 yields 4275.48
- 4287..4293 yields 4287.31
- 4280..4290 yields 4280.41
